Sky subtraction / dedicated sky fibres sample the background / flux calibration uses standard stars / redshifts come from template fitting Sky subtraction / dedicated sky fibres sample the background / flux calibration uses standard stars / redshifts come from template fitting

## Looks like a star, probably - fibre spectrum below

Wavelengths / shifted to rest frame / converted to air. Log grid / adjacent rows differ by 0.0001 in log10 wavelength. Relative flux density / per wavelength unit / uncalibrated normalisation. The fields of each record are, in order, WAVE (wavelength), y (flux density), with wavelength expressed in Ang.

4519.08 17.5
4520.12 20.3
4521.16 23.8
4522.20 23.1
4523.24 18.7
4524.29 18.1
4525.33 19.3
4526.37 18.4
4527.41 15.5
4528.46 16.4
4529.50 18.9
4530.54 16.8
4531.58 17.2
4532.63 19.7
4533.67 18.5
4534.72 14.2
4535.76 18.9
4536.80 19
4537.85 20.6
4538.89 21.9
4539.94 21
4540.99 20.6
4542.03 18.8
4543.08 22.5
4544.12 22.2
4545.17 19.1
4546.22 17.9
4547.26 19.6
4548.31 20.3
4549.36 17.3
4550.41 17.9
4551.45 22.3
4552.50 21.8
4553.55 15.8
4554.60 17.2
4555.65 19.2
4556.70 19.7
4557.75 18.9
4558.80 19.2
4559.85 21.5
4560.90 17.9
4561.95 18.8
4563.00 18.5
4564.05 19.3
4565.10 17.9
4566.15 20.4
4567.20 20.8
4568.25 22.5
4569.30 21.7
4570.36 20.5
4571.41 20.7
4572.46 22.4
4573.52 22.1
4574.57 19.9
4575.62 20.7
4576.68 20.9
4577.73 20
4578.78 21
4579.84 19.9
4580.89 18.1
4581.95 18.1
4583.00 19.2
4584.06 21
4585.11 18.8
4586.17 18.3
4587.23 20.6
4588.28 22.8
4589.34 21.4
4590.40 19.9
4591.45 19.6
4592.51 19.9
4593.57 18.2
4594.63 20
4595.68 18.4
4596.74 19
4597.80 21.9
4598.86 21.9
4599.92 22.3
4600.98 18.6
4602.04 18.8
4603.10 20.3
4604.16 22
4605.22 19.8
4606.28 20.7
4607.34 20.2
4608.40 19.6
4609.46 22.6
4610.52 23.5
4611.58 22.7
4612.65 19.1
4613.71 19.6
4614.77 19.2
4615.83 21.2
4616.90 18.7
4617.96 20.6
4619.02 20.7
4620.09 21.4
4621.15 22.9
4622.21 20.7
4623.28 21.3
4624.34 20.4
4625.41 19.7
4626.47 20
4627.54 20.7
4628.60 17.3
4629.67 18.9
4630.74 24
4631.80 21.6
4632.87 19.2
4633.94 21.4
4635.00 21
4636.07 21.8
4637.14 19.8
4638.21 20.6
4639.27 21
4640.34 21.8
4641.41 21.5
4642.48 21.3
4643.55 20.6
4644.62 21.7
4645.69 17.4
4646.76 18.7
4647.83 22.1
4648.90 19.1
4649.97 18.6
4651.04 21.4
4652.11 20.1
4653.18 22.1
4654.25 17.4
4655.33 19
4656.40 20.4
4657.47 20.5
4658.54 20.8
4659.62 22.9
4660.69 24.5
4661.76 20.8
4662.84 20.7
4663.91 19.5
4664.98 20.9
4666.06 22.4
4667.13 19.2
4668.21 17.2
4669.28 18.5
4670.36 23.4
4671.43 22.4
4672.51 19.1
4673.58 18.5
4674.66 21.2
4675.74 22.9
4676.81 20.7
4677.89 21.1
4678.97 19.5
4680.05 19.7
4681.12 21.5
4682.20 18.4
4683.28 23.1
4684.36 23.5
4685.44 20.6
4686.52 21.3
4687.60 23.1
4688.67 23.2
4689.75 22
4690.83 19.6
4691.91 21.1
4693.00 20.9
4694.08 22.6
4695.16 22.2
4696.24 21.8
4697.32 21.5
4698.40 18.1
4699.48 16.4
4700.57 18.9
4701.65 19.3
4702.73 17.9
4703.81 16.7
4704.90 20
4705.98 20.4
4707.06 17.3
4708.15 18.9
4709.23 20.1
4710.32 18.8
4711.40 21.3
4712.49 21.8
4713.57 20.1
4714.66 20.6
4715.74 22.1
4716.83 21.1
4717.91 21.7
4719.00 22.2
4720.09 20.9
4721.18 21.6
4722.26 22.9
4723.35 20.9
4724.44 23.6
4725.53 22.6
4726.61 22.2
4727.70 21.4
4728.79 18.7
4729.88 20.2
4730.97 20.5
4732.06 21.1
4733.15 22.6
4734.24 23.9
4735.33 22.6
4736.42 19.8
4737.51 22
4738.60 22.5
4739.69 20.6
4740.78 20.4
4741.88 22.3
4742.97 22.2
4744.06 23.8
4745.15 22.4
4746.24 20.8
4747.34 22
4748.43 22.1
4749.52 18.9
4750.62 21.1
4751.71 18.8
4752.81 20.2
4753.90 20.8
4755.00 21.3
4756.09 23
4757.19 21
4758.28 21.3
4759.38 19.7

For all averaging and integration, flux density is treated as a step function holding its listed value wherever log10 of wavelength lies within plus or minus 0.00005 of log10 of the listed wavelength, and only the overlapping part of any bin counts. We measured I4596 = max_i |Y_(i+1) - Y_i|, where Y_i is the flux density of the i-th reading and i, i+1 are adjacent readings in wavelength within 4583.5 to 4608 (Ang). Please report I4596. 3.7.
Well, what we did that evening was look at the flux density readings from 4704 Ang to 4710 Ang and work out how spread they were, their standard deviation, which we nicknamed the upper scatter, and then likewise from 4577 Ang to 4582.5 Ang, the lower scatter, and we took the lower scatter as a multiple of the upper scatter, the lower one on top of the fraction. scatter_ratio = 1.0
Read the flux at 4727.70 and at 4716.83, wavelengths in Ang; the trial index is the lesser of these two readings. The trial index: 21.1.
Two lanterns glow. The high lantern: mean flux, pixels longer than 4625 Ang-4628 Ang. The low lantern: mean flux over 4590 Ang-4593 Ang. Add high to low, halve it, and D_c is 20.0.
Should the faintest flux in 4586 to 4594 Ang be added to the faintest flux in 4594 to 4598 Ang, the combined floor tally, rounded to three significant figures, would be 36.6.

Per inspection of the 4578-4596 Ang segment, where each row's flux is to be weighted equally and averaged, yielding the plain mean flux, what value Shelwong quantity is 19.7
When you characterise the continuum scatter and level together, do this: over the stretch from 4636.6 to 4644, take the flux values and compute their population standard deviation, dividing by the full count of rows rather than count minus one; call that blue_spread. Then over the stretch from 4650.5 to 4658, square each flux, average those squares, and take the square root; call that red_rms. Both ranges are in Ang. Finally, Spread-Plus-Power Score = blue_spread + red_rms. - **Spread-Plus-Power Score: 20.8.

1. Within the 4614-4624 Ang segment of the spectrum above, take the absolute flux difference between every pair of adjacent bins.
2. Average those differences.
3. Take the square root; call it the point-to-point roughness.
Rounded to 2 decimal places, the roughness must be 1.20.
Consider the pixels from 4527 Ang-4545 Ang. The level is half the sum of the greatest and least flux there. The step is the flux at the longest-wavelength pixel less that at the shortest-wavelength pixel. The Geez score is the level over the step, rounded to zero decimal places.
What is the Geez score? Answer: 3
